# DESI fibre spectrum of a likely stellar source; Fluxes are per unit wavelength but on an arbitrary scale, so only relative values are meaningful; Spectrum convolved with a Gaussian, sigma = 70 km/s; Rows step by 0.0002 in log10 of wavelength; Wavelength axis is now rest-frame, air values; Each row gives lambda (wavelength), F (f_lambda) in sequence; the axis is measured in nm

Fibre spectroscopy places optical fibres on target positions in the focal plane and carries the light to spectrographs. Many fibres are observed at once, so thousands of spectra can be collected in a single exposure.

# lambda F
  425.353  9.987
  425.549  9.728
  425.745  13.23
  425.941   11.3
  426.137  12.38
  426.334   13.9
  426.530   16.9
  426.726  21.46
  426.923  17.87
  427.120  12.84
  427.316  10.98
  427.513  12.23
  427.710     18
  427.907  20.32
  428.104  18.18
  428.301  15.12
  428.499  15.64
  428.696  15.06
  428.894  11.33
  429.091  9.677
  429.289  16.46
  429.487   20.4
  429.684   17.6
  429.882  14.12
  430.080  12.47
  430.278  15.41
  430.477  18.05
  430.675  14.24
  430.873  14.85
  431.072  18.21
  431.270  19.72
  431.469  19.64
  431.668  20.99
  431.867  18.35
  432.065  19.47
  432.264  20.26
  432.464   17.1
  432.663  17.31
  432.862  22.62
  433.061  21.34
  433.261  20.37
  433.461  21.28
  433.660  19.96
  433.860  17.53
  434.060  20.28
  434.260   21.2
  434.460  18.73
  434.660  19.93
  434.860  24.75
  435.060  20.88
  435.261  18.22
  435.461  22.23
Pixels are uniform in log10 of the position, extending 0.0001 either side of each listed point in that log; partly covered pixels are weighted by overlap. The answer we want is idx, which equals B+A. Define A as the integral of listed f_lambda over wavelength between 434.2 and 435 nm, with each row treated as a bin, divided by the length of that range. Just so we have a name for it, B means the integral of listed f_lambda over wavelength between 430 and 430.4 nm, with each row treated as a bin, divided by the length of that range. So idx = 35.4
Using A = 21.2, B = 14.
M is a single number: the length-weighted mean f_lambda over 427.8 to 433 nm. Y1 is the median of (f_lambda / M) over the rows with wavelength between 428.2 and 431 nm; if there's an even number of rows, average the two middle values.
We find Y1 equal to 0.88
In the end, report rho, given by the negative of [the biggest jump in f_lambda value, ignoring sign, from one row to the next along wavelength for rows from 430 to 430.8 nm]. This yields -3.8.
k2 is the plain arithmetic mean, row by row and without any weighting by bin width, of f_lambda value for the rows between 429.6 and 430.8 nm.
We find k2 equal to 15.3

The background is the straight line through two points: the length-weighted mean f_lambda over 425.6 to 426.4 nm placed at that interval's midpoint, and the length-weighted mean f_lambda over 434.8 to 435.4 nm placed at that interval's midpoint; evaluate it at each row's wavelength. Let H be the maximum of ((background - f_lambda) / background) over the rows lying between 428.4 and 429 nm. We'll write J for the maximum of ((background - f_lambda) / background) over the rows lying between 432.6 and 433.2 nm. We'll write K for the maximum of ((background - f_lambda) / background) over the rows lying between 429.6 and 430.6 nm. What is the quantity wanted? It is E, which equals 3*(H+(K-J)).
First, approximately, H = 0.256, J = 0.079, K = 0.237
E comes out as 1.2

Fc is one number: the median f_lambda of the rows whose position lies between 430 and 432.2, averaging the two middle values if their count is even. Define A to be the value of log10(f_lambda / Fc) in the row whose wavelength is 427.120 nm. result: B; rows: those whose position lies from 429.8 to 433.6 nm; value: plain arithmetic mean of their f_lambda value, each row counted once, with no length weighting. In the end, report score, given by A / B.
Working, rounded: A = -0.15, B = 18.2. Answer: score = -0.008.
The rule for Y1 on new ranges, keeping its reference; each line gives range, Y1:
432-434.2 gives 1.19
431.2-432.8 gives 1.15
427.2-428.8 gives 0.90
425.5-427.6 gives 0.75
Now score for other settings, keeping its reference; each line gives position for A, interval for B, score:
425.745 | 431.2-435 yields -0.007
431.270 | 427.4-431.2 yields 0.002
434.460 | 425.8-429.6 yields 0.001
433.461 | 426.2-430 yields 0.004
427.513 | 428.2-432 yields -0.011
